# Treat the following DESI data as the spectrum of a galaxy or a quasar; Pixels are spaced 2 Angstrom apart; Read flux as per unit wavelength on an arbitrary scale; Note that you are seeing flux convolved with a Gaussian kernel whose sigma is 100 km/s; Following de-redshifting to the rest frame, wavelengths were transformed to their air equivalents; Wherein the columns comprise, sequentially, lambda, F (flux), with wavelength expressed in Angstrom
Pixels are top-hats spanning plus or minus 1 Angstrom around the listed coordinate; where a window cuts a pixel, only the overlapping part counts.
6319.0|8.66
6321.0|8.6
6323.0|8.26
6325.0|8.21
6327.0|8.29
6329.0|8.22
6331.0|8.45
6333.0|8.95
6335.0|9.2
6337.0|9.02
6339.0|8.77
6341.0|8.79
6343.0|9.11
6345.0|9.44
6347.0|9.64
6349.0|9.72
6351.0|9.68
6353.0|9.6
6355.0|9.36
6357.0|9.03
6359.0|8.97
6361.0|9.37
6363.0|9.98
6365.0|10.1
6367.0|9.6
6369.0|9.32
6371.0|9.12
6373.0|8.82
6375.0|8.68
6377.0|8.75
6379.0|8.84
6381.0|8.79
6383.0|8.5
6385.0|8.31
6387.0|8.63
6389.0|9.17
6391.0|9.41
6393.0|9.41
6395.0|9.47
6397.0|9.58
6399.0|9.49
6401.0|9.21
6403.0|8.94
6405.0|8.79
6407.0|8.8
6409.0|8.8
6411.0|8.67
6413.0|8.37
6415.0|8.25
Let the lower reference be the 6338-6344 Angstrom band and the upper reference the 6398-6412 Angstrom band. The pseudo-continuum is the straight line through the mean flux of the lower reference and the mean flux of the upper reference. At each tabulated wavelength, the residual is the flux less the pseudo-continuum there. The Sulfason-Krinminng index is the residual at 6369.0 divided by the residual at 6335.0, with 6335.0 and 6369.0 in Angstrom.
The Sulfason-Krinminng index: 1.3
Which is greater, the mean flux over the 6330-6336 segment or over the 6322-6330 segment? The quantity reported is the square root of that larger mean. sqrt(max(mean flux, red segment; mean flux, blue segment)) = 2.98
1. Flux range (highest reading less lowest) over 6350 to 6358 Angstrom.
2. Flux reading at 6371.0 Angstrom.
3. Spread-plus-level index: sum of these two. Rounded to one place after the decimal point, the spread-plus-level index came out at 9.8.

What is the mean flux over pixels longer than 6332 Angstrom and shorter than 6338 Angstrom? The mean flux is 9.06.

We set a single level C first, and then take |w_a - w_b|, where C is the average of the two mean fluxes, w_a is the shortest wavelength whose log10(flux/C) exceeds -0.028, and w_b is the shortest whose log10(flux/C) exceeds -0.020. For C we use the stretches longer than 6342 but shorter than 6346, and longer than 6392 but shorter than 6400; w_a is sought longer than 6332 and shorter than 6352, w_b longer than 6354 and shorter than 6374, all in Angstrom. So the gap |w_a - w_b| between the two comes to 22 Angstrom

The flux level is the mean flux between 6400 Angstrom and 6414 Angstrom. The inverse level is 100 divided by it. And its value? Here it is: 11.37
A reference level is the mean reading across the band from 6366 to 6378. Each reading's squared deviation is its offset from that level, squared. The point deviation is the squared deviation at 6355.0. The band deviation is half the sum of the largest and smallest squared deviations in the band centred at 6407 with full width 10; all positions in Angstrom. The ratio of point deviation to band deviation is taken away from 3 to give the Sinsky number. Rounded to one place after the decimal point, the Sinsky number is 1.7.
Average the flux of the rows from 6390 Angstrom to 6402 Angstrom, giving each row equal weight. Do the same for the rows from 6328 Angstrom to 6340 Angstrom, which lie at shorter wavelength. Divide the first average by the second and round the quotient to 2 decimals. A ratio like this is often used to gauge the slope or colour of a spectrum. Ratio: 1.08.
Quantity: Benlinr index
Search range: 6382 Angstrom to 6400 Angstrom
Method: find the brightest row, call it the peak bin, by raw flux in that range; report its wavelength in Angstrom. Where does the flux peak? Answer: 6397.0 Angstrom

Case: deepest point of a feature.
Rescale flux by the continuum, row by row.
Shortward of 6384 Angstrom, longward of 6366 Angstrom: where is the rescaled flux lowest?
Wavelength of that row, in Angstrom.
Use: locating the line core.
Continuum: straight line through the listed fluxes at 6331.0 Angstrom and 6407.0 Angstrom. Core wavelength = 6383.0 Angstrom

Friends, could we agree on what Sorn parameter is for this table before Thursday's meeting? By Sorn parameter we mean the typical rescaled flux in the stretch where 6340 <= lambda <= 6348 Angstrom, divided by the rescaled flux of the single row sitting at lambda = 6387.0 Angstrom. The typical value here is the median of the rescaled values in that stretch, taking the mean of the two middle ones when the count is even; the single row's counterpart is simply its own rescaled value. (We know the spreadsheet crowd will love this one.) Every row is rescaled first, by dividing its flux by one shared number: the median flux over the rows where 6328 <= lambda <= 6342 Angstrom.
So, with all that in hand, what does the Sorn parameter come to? 1.07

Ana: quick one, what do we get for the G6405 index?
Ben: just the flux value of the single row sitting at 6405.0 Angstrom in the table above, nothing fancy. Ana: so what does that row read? 8.79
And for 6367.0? 9.6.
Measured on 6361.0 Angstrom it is 9.37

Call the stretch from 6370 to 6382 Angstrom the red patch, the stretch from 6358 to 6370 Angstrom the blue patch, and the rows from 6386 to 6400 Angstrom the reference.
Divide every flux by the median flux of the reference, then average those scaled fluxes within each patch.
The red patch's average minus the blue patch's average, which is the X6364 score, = -0.08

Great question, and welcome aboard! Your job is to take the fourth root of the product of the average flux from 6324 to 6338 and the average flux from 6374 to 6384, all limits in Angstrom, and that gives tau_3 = 2.94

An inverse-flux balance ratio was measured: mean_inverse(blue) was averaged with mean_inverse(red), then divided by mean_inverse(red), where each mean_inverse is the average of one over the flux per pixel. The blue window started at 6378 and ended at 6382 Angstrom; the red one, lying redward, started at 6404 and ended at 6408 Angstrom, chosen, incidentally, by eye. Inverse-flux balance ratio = 1.00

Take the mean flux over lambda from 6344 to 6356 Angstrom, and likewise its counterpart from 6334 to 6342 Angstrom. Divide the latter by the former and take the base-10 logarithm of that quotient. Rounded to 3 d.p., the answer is -0.029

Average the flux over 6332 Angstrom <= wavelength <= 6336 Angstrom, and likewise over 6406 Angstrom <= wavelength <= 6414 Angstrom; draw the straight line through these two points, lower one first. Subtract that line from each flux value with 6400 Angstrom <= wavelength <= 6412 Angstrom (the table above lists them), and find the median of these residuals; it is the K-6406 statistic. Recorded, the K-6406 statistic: 0.13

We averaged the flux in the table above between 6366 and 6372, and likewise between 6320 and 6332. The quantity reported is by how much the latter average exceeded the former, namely -1.0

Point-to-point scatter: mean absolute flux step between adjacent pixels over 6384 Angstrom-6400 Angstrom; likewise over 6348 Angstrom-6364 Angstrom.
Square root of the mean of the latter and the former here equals 0.47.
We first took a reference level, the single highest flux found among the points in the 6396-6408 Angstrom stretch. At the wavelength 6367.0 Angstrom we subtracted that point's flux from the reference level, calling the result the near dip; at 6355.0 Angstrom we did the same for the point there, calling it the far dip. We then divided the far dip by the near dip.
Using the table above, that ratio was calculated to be -11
